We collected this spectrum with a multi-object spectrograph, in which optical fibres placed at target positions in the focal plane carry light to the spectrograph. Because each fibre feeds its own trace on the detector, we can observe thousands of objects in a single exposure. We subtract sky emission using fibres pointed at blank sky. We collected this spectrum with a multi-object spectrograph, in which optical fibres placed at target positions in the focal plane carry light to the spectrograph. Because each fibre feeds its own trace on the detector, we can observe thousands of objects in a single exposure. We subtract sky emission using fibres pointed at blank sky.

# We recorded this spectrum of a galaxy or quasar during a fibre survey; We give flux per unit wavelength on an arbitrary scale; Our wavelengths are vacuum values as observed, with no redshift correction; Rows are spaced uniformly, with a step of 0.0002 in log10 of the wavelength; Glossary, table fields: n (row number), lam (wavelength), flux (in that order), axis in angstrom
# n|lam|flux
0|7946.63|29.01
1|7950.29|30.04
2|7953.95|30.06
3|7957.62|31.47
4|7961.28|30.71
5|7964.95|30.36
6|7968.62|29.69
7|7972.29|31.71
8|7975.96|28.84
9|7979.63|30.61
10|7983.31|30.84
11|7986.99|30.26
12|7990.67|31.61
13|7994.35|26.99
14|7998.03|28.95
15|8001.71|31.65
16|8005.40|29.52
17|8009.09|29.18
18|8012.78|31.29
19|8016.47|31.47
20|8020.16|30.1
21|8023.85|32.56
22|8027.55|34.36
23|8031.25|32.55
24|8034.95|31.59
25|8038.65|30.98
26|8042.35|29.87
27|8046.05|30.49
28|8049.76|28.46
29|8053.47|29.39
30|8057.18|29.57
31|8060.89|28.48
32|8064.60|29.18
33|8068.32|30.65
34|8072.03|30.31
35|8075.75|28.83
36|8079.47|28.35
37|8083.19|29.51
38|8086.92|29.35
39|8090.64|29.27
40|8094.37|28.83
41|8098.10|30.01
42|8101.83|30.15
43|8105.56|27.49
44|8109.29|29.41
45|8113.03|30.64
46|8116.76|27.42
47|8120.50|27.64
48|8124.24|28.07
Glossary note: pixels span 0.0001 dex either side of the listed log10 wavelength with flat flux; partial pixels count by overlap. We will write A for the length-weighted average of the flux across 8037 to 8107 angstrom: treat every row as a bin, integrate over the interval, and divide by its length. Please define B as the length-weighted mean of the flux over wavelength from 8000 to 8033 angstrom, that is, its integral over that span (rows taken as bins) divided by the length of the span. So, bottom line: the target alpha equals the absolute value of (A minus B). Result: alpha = 1.96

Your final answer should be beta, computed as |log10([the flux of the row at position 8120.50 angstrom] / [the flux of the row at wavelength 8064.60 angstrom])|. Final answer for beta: 0.024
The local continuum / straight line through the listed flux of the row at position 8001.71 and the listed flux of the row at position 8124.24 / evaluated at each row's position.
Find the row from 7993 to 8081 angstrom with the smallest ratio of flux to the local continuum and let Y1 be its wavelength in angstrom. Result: 7994.35 angstrom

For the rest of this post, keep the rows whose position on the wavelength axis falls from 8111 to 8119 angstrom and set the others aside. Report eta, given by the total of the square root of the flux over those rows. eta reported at 10.8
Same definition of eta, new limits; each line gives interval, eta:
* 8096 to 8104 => 11.0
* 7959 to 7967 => 11.1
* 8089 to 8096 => 10.8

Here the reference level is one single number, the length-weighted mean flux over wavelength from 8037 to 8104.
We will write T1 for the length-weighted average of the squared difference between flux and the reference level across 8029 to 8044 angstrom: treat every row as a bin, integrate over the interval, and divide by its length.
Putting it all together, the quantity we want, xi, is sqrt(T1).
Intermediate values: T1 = 4.5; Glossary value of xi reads 2.1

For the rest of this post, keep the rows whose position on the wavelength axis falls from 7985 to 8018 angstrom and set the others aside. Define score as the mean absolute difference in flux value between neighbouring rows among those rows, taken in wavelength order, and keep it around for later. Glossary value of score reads 1.9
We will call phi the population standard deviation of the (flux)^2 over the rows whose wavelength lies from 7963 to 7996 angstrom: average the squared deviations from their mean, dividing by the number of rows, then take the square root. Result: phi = 81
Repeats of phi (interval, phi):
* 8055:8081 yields 48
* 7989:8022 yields 89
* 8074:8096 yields 23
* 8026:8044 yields 98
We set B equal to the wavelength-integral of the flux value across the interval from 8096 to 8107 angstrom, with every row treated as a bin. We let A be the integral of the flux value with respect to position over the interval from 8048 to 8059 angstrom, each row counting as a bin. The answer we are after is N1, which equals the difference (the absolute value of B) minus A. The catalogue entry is 2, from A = 321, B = 322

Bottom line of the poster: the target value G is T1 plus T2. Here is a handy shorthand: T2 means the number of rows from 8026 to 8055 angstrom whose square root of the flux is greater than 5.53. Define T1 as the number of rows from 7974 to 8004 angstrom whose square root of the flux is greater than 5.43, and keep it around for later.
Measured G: 9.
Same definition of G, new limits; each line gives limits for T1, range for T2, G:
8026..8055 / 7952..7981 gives 10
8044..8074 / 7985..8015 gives 7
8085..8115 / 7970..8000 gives 7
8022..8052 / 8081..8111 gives 7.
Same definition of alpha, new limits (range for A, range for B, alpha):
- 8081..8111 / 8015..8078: 1.26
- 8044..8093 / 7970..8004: 0.78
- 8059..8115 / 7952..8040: 1.36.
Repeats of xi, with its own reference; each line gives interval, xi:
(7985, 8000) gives 1.7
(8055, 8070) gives 0.8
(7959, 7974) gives 1.3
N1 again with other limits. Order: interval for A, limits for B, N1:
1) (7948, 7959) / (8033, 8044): 5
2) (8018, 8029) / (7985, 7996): -28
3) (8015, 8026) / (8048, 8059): -26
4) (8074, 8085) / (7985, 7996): 9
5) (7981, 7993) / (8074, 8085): -51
